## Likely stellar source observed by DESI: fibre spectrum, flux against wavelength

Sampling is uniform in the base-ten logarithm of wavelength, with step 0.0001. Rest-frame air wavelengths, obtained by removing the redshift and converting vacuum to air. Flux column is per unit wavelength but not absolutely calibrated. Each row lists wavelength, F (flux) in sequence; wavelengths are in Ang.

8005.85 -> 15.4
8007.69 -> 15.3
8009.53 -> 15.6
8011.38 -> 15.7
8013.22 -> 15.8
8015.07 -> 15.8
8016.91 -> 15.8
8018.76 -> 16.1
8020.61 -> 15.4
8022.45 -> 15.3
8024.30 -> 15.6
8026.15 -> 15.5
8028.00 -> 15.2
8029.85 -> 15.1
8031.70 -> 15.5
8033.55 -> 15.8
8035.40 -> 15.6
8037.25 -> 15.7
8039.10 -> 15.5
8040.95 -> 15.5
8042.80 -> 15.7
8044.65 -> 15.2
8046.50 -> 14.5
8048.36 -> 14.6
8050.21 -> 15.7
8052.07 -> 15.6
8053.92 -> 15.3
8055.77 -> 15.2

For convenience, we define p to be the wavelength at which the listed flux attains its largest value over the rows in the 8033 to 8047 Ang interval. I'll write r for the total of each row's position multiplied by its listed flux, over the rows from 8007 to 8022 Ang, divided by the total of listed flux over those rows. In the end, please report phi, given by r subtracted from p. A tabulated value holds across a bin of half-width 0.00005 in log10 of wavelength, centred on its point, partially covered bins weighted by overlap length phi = 19.4 Ang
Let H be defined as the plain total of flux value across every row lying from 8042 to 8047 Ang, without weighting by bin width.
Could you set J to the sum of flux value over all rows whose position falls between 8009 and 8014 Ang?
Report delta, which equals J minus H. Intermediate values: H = 45.4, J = 47.1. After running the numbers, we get 1.7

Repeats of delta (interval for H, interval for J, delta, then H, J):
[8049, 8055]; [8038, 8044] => 0.1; 46.6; 46.7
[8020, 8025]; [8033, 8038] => 0.8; 46.3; 47.1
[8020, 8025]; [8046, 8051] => -1.5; 46.3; 44.8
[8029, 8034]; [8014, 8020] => 1.3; 46.4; 47.7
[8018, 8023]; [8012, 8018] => 0.6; 46.8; 47.4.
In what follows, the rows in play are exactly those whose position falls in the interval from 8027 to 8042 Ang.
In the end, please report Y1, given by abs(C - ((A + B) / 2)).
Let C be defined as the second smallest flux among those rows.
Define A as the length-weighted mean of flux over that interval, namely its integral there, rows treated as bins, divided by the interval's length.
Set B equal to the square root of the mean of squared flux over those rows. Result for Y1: 0.29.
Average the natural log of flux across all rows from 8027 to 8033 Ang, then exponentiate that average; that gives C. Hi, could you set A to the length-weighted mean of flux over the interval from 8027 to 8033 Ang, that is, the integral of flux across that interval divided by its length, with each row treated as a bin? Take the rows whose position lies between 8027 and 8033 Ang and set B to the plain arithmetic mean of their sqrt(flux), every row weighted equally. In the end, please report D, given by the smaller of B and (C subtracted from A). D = 0.03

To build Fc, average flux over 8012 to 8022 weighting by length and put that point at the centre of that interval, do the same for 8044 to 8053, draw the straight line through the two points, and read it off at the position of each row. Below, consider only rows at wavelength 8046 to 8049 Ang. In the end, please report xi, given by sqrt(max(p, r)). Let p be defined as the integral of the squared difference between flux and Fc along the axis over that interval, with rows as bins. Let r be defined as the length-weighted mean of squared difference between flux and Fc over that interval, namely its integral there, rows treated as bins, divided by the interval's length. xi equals 1.0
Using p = 1.03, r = 0.34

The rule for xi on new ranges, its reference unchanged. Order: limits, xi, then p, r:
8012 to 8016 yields 0.1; 0.01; 0.00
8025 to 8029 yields 0.5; 0.23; 0.06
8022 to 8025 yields 0.4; 0.17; 0.06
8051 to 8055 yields 0.9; 0.81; 0.20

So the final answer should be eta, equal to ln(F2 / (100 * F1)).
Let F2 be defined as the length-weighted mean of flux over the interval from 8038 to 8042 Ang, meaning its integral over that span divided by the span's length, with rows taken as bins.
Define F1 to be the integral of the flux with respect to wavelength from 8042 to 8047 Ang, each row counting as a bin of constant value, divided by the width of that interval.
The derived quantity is -4.583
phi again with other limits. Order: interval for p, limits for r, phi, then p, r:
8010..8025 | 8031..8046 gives -19.4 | 8018.76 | 8038.2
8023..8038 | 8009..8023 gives 17.6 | 8033.55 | 8016.0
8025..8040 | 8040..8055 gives -13.9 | 8033.55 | 8047.4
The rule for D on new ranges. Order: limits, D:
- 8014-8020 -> -0.04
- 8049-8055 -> -0.04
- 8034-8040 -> 0.02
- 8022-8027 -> 0.00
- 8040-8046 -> -0.05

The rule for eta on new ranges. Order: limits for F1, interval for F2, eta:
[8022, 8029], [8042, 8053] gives -4.617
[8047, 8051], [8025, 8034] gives -4.582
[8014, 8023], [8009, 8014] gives -4.605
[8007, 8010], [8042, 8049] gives -4.635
